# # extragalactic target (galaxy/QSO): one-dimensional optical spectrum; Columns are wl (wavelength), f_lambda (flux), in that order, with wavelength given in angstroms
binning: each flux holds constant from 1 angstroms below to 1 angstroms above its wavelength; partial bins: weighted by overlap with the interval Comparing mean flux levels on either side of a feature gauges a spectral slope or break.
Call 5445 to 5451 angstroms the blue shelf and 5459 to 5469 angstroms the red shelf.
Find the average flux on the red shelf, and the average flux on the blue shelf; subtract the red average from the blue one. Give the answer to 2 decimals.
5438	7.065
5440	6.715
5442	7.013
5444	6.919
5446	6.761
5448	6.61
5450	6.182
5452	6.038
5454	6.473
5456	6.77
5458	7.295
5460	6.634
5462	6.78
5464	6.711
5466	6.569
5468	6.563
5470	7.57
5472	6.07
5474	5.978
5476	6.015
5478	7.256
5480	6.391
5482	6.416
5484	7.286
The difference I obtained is -0.13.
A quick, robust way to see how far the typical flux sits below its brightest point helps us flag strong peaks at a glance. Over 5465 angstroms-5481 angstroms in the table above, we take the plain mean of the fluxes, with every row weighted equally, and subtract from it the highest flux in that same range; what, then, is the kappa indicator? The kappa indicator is -1.0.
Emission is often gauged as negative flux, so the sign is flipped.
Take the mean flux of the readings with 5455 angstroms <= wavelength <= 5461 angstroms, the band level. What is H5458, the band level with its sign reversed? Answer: -6.90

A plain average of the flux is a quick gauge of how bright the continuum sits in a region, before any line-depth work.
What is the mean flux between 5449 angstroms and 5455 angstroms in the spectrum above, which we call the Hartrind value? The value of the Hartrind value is 6.23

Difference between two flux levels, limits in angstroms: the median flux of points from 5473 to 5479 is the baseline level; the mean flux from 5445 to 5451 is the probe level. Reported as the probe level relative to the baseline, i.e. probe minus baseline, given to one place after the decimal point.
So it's 0.5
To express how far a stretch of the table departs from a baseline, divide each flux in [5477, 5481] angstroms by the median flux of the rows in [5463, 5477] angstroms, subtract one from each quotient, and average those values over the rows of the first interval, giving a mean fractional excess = 0.040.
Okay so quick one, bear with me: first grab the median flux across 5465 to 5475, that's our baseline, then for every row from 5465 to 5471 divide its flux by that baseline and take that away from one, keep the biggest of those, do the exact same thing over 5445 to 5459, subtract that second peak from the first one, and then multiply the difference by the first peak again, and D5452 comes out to 0.0000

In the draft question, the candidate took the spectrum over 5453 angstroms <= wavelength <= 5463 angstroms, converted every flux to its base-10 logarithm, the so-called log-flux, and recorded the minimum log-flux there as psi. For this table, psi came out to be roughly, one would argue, 0.811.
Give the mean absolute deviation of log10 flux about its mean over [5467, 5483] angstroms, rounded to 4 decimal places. 0.0290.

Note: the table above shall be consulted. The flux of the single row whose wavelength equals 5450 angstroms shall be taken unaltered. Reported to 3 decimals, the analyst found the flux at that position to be 6.182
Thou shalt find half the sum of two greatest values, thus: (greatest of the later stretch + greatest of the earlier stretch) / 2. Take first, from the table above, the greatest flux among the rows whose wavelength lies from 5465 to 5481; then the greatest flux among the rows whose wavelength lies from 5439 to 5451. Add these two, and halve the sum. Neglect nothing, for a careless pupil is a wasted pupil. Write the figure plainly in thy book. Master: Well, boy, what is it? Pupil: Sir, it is 7.29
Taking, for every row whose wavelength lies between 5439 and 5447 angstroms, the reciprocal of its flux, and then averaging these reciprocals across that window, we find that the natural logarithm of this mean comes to -1.92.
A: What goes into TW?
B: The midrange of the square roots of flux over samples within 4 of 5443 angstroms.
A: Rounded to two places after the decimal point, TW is 2.62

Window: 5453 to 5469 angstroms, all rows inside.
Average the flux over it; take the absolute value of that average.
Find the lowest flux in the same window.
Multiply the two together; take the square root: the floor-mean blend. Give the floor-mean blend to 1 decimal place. 6.6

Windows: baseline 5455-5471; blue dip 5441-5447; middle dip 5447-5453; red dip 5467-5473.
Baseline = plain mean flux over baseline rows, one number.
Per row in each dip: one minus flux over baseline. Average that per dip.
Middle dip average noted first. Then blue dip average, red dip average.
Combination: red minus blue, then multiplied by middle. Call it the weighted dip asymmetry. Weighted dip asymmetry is 0.0020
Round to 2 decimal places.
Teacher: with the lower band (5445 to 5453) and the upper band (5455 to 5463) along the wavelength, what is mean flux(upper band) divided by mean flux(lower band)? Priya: 1.07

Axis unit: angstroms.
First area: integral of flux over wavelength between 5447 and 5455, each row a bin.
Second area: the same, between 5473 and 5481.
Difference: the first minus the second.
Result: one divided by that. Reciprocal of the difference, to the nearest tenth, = -1.5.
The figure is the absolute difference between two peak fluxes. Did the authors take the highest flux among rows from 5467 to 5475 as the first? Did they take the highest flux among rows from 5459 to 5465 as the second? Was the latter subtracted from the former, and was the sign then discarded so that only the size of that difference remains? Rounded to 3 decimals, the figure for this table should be 0.790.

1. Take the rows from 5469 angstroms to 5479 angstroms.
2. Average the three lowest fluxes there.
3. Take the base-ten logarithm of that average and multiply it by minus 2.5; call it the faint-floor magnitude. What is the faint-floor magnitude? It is -1.95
